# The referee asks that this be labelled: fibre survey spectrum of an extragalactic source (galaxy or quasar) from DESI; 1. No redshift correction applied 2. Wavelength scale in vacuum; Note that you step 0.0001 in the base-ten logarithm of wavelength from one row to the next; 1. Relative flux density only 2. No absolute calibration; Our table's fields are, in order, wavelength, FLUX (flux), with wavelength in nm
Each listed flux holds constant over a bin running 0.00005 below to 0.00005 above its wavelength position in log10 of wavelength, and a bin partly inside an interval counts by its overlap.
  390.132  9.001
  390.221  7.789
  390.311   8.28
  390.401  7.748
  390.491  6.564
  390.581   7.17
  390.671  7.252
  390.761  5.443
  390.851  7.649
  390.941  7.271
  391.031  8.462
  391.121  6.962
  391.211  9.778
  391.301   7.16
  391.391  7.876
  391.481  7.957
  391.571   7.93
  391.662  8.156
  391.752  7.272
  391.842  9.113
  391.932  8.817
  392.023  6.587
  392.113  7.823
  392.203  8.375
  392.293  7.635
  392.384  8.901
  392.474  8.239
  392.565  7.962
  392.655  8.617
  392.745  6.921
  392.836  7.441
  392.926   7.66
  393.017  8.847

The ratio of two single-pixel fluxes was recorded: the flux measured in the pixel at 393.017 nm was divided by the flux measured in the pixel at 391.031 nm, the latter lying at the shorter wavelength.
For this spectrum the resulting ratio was 1.05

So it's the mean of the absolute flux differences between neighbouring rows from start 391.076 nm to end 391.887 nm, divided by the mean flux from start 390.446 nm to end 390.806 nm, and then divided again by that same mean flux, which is 0.026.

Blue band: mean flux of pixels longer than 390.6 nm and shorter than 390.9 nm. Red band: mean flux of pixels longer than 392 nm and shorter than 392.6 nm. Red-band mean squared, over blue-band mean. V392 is 9.3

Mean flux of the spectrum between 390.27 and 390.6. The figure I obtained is 7.4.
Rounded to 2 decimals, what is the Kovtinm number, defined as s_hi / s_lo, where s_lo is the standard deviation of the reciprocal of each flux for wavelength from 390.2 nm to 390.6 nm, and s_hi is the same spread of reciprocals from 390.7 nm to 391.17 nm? 2.03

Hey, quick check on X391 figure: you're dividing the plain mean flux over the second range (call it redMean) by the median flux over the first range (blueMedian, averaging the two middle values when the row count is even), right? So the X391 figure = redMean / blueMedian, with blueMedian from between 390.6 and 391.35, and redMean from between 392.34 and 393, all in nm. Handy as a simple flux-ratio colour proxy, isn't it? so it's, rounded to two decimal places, 1.10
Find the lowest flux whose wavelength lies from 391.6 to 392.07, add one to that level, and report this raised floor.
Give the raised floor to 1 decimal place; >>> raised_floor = 7.6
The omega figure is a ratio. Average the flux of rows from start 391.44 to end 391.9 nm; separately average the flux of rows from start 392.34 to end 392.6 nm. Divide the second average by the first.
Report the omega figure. 1.03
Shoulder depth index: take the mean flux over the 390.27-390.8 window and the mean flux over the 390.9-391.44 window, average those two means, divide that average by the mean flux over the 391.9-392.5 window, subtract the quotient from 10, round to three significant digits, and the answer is 9.07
